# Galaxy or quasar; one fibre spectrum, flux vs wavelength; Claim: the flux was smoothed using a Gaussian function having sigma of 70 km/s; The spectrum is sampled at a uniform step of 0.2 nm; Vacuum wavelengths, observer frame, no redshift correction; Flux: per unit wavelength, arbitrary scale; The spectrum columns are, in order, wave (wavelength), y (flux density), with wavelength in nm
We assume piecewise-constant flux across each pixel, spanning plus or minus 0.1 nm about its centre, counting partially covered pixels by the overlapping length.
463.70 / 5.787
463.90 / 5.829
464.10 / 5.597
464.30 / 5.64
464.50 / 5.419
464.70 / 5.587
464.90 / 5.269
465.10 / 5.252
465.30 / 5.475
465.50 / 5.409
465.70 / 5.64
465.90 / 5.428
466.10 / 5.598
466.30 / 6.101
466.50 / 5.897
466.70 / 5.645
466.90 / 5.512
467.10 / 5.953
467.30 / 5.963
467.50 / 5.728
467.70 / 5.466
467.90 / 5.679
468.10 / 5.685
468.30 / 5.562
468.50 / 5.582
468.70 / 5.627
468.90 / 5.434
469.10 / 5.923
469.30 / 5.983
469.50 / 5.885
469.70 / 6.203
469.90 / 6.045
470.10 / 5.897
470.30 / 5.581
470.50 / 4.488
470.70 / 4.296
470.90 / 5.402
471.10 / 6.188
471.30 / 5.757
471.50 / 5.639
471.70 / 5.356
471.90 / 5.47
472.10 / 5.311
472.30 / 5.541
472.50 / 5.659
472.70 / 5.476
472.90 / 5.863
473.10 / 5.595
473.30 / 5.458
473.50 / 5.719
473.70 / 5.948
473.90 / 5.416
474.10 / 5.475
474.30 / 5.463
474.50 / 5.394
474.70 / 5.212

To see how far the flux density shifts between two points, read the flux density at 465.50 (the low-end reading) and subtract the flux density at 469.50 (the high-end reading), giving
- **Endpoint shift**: -0.48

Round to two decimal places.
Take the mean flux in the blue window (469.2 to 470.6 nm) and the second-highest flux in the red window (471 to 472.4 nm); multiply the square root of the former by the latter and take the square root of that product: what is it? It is 3.71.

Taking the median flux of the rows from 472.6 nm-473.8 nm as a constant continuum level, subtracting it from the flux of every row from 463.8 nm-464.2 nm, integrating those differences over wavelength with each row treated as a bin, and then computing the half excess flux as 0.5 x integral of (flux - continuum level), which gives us 0.01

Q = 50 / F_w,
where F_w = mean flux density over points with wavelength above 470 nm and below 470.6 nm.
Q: 9.39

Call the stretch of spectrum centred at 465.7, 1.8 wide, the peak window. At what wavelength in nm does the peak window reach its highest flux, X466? 466.30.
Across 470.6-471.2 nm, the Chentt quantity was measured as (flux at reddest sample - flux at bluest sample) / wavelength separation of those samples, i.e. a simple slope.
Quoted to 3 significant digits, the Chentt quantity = 4.73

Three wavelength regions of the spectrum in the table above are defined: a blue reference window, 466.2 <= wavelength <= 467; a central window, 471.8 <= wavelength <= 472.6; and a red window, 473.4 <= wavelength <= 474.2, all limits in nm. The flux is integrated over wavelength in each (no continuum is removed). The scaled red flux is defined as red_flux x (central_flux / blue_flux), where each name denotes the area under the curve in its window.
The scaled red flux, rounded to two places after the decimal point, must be 4.28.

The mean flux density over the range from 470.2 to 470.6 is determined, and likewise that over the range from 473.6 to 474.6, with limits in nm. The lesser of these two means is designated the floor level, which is 5.0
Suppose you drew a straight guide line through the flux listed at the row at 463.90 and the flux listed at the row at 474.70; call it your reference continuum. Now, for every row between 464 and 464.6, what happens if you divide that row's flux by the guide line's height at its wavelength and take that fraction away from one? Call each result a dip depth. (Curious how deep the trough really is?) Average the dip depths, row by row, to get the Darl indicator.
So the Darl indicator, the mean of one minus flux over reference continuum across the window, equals 0.044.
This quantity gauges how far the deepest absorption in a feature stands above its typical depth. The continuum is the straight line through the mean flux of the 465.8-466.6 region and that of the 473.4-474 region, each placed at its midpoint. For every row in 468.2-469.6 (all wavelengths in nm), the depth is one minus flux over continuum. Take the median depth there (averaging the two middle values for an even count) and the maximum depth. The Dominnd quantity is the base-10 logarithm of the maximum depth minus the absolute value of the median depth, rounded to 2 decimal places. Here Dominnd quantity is -1.48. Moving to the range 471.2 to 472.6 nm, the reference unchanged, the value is -1.39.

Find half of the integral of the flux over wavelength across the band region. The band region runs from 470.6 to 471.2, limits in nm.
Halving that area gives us 1.59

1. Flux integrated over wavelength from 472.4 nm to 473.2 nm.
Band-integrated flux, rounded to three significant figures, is 4.52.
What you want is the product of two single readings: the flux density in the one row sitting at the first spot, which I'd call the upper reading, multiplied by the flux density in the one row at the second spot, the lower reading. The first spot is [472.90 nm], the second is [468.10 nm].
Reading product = 33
